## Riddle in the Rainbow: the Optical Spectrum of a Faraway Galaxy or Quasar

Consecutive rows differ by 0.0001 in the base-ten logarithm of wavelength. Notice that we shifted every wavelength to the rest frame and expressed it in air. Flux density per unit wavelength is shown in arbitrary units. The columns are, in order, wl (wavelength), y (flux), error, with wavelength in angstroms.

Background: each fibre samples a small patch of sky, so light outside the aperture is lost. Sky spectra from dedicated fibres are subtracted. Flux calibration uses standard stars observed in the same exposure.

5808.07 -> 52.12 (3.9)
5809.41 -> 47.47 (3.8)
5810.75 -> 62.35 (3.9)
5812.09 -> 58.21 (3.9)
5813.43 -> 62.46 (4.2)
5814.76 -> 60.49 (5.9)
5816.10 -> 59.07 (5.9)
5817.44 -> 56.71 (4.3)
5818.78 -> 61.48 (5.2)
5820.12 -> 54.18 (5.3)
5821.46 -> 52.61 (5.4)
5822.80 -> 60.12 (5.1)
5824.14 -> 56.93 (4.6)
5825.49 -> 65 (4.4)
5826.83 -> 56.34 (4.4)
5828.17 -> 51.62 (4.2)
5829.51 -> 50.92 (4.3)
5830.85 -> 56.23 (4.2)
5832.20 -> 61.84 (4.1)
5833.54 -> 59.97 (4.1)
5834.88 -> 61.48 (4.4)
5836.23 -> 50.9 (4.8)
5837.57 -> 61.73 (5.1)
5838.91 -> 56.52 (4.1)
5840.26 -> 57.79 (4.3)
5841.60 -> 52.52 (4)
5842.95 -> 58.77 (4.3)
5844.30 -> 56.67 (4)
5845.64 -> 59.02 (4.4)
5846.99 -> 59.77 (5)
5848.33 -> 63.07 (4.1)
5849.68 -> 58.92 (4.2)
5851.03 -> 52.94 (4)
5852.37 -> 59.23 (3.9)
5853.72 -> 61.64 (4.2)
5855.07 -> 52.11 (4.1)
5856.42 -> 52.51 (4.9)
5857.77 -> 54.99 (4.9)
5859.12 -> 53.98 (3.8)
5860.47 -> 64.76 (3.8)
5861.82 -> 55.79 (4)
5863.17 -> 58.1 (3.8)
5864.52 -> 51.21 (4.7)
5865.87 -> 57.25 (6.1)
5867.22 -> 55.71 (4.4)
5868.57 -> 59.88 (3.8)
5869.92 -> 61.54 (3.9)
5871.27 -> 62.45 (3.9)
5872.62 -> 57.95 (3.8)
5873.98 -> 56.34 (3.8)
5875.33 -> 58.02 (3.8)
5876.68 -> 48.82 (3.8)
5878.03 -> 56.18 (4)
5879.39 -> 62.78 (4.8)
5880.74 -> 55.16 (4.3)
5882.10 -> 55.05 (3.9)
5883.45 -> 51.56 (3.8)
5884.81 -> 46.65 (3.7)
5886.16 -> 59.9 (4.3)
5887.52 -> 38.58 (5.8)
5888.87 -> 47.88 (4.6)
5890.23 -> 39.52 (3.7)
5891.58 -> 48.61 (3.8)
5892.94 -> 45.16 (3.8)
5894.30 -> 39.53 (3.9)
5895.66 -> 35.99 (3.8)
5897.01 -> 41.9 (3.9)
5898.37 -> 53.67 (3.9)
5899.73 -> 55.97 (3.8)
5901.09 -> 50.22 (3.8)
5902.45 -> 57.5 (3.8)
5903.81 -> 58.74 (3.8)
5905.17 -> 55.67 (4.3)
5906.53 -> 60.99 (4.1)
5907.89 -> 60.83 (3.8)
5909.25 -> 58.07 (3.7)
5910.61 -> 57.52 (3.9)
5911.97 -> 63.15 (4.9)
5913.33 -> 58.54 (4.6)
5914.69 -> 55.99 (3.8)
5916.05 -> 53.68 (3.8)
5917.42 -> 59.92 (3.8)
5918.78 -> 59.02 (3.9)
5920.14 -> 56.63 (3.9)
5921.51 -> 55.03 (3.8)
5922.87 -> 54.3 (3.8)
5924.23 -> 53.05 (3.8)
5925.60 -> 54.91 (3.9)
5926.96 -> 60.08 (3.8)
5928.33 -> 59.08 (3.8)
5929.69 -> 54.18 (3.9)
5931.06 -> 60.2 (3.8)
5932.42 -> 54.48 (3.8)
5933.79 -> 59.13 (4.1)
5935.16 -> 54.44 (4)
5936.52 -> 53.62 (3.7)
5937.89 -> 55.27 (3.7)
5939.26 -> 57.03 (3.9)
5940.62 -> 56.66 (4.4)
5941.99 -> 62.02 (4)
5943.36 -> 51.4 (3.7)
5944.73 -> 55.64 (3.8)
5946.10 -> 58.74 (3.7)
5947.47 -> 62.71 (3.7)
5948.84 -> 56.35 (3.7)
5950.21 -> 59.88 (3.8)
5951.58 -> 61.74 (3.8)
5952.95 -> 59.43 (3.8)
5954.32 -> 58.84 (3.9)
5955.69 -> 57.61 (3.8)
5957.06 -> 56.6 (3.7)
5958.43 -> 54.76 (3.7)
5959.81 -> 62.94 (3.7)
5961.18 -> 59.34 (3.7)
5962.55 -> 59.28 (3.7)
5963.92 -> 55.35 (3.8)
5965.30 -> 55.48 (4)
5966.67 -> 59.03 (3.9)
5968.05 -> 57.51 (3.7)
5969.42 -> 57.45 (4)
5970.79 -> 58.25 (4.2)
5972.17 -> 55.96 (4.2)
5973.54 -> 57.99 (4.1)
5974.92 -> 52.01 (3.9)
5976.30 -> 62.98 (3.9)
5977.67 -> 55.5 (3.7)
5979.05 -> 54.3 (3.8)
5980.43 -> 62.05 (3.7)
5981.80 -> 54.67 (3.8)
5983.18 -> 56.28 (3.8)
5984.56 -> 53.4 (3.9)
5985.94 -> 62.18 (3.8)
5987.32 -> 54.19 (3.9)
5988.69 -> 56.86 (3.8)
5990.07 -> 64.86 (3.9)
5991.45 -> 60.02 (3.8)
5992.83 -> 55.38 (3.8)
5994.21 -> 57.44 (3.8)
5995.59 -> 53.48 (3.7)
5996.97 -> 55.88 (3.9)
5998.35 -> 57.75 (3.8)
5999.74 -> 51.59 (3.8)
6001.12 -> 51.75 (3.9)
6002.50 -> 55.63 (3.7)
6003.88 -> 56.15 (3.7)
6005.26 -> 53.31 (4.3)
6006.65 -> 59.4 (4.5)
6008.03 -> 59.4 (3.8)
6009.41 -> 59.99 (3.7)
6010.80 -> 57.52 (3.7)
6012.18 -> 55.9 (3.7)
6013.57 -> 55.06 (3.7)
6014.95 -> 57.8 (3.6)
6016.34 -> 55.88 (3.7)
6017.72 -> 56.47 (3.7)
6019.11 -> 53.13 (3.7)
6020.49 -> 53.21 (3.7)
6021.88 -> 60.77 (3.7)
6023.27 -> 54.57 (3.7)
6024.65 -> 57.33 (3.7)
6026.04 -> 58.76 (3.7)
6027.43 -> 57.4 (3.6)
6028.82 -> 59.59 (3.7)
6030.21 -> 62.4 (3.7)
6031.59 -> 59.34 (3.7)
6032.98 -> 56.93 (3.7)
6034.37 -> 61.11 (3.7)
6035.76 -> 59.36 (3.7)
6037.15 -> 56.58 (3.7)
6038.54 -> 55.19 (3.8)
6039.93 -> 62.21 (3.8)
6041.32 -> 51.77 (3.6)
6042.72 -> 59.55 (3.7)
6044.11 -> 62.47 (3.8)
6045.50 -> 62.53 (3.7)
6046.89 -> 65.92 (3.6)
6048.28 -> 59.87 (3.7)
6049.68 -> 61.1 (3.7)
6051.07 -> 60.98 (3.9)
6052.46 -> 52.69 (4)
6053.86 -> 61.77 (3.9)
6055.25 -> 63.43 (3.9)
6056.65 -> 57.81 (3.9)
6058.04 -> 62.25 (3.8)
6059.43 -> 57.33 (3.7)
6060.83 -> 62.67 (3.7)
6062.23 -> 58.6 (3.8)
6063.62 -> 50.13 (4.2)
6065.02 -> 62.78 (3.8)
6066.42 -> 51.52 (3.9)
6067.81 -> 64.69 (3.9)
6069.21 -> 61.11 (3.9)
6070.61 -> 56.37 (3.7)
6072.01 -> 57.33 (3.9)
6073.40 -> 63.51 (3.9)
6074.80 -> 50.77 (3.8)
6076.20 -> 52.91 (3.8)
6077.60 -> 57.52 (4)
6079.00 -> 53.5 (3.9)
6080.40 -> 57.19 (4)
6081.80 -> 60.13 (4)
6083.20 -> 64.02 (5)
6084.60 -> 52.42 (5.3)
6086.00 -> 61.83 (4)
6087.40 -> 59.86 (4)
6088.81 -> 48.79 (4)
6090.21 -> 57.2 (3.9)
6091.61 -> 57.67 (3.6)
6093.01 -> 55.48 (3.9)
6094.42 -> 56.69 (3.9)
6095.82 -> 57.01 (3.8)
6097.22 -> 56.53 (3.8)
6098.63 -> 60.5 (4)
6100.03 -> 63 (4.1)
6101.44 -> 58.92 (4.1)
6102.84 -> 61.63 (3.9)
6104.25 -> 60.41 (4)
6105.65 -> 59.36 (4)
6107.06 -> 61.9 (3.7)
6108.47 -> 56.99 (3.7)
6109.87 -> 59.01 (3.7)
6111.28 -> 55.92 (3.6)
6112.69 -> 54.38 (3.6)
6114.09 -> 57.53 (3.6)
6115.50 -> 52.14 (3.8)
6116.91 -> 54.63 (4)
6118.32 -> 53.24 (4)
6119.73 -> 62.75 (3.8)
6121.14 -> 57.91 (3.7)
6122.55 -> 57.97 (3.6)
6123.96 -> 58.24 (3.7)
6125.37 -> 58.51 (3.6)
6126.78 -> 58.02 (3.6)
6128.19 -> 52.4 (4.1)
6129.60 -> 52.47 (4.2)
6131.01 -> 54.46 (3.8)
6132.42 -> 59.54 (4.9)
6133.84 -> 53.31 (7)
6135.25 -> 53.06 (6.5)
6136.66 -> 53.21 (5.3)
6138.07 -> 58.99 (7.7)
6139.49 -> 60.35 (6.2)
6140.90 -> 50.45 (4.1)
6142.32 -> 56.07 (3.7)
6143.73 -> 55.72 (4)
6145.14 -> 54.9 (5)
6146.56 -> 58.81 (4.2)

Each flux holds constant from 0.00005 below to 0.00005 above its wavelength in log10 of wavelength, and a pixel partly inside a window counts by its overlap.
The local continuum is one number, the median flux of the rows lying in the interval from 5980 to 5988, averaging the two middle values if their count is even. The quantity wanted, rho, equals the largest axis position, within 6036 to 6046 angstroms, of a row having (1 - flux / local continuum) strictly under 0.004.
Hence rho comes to 6045.50 angstroms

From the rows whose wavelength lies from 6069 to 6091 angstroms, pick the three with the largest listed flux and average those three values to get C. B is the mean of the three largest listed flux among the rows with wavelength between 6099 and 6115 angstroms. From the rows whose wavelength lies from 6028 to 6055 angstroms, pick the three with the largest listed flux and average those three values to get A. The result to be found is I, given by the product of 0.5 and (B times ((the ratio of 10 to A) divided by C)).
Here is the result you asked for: 0.077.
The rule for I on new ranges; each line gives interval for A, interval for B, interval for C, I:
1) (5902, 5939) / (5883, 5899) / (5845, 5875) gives 0.070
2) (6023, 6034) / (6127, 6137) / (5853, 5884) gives 0.073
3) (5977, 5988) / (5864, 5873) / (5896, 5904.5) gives 0.089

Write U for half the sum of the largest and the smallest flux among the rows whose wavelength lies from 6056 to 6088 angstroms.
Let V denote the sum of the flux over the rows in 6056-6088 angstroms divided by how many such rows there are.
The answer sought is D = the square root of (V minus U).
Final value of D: 0.8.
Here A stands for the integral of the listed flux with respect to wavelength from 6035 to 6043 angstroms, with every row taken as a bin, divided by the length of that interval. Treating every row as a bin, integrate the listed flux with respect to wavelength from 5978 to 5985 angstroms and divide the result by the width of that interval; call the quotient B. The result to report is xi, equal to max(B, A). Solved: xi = 57.3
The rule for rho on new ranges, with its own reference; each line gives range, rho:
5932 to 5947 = 5946.10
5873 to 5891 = 5886.16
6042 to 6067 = 6065.02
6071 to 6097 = 6095.82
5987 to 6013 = 6012.18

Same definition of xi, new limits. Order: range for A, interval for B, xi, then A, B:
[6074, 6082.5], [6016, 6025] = 55.9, 55.4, 55.9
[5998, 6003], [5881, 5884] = 53.8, 53.8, 53.6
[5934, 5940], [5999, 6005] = 55.5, 55.5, 53.8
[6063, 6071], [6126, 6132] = 57.9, 57.9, 54.7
